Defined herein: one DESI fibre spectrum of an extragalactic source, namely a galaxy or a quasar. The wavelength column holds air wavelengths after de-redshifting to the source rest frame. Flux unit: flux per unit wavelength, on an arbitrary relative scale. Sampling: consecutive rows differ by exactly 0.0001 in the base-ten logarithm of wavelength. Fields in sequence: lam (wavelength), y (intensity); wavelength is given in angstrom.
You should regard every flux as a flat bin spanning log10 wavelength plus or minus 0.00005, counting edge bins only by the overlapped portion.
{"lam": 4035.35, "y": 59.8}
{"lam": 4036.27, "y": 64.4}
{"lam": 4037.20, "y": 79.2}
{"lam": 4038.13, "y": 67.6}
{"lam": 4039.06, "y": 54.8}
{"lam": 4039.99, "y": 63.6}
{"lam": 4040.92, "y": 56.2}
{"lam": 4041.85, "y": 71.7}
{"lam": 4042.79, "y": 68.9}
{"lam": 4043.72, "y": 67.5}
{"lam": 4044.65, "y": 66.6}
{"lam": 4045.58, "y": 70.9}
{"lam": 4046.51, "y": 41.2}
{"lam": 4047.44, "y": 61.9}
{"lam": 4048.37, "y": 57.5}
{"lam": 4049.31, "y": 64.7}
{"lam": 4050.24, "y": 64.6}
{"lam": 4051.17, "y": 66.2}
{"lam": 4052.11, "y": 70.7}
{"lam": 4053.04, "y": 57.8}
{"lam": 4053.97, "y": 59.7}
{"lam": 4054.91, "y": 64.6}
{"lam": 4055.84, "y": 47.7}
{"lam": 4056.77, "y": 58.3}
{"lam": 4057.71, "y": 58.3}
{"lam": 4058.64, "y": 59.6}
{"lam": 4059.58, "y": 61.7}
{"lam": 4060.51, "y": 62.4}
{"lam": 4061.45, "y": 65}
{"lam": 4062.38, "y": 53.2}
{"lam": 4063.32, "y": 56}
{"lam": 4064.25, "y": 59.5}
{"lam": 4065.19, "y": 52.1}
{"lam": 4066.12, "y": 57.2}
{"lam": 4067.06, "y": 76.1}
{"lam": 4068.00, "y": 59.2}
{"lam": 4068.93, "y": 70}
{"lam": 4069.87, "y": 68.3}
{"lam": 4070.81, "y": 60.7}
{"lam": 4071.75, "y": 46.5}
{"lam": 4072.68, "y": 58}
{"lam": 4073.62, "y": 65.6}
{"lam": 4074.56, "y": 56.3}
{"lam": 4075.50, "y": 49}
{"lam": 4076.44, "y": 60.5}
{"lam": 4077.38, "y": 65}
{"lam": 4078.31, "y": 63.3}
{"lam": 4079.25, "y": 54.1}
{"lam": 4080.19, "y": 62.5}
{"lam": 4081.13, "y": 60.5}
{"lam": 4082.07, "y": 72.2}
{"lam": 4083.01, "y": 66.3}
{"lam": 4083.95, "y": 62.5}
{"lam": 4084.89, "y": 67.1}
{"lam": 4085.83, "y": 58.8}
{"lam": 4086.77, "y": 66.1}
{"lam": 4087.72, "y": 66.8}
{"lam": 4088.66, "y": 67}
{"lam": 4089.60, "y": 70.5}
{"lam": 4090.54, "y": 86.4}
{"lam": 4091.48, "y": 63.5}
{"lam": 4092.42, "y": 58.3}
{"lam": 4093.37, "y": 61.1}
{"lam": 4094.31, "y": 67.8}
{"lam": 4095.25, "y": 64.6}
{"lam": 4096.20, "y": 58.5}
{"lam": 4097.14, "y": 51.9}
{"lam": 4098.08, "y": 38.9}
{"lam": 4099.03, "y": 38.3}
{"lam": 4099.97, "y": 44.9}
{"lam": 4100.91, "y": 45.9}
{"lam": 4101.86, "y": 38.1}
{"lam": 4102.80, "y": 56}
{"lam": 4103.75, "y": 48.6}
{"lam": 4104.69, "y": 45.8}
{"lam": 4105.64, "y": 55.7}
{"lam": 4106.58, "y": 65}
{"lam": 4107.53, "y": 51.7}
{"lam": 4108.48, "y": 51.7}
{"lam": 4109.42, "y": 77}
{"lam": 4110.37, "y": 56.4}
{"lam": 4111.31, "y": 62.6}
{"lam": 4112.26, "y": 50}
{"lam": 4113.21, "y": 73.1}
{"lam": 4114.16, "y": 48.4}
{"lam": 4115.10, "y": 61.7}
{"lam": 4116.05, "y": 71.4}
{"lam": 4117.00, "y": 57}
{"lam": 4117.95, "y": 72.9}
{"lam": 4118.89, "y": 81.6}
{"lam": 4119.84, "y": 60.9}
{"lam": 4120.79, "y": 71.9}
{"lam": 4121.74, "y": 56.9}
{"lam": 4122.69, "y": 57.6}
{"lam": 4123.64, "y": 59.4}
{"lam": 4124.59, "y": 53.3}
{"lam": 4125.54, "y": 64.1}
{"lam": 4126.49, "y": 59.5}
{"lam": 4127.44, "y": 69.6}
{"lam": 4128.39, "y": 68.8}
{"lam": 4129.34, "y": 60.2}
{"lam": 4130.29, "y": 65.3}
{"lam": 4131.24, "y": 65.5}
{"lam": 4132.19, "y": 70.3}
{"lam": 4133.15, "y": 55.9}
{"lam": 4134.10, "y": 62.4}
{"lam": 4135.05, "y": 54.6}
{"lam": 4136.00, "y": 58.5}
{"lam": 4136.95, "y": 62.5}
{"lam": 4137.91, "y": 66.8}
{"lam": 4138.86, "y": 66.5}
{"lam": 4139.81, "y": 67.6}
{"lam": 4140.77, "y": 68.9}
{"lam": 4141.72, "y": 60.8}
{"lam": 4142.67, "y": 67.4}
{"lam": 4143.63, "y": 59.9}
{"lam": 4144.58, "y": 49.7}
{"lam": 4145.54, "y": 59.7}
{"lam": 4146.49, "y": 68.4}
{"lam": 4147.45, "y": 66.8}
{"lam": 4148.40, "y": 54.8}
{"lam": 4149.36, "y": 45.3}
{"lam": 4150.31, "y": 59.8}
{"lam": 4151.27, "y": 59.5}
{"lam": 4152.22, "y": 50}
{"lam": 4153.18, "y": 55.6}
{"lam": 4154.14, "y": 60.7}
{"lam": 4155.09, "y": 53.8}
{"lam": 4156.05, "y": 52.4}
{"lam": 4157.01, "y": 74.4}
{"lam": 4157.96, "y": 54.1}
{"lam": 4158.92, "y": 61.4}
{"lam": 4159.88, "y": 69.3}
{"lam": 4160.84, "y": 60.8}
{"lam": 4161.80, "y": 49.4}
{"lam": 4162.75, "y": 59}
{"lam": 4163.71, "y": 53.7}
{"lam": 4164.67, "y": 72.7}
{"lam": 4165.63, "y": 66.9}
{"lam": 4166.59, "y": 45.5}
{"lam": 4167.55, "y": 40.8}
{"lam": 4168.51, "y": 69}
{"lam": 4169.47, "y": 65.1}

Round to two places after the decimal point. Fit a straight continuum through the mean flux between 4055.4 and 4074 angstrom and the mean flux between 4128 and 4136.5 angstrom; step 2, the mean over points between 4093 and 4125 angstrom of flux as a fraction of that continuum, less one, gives -0.06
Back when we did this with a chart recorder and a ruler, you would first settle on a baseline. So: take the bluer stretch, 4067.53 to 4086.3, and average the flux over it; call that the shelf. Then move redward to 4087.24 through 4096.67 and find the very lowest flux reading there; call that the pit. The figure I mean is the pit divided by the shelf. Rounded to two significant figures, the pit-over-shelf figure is 0.95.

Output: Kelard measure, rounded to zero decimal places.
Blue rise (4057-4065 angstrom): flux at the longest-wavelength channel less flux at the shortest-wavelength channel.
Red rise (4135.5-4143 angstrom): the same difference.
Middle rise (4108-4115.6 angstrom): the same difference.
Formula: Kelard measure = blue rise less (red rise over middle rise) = 0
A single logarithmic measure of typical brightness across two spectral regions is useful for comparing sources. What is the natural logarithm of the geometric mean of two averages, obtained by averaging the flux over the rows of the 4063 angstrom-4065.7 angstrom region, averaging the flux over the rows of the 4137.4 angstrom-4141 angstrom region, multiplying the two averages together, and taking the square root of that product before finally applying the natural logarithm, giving 4.12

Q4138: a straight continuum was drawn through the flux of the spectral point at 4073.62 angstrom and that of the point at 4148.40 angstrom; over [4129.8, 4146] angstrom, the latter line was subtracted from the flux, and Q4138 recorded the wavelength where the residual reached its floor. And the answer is 4144.58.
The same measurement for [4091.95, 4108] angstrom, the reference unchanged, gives 4099.03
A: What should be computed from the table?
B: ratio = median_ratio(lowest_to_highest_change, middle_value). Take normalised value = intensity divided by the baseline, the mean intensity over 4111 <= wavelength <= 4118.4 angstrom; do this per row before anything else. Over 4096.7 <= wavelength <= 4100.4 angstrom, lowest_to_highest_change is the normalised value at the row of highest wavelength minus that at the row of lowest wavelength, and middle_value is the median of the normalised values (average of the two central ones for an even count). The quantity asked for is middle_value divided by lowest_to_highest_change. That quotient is -6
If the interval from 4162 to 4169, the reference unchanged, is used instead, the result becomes 6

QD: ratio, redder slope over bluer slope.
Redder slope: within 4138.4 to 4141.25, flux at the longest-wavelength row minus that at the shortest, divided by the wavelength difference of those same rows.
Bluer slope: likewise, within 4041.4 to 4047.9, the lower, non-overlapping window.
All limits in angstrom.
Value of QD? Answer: -0.7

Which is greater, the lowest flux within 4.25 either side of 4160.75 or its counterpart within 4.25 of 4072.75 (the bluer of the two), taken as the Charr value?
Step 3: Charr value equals 49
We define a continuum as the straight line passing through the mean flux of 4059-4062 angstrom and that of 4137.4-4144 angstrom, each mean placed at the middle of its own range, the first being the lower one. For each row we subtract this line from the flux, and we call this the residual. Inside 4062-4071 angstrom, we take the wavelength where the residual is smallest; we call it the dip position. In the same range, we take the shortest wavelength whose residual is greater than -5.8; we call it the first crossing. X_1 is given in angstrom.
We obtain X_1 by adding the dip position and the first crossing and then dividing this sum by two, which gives 4064.7 angstrom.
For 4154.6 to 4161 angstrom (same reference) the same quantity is 4156.5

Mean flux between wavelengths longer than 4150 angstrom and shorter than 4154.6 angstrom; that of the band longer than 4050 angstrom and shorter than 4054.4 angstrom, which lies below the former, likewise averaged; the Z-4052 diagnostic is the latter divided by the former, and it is 1.12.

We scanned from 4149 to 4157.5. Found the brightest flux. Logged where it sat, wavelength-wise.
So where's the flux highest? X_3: 4157.01 angstrom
